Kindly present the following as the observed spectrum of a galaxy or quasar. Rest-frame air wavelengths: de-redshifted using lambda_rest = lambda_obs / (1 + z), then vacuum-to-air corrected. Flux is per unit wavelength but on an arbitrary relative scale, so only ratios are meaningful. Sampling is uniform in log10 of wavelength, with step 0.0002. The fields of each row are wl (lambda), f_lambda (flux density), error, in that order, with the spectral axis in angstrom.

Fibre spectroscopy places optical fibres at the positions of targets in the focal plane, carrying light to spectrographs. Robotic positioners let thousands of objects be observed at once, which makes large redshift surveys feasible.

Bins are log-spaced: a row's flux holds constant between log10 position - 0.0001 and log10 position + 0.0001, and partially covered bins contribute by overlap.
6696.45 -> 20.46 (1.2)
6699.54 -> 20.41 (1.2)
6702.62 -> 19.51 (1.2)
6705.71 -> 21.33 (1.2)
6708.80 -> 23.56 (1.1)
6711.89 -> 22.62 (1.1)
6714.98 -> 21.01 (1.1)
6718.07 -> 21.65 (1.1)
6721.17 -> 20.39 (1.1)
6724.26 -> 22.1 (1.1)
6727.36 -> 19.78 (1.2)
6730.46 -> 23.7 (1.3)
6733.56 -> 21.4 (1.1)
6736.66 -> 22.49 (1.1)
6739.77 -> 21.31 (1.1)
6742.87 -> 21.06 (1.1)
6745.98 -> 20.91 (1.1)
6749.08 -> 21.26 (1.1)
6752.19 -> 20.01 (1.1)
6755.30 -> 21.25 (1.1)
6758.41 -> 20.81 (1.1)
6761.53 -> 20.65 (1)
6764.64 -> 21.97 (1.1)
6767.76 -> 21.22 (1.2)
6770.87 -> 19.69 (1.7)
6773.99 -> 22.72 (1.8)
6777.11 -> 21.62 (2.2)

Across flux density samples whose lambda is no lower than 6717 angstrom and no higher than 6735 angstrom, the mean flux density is 21.5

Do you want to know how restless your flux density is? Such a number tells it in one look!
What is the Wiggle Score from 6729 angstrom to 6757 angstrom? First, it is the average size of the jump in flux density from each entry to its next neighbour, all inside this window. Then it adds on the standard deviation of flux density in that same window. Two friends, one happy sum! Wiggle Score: 2.0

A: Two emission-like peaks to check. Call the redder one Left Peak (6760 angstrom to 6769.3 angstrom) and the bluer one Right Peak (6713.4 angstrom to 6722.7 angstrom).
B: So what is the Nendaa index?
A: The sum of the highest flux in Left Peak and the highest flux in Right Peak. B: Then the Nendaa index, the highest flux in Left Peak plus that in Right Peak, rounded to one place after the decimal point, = 43.6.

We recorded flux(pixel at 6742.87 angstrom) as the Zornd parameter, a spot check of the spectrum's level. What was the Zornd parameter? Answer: 21.06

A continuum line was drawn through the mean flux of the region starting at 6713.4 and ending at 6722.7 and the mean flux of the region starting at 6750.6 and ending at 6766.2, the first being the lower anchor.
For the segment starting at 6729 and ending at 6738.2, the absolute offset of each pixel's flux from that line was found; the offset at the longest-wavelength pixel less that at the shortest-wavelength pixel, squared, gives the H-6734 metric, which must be 1.4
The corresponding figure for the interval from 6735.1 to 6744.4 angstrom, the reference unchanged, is 2.0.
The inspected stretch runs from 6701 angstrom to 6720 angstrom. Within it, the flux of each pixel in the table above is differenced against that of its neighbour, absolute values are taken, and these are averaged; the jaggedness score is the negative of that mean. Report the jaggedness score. -1.4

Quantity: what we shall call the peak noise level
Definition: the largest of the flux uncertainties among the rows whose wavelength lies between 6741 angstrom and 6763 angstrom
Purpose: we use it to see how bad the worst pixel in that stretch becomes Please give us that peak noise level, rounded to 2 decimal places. 1.10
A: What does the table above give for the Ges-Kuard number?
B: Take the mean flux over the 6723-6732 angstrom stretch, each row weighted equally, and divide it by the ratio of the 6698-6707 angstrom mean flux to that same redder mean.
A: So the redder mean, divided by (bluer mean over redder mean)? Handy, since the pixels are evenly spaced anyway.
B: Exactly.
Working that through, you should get 23.4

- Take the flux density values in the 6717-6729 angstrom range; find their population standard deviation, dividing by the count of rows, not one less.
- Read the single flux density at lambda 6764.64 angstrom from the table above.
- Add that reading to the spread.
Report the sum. 22.9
